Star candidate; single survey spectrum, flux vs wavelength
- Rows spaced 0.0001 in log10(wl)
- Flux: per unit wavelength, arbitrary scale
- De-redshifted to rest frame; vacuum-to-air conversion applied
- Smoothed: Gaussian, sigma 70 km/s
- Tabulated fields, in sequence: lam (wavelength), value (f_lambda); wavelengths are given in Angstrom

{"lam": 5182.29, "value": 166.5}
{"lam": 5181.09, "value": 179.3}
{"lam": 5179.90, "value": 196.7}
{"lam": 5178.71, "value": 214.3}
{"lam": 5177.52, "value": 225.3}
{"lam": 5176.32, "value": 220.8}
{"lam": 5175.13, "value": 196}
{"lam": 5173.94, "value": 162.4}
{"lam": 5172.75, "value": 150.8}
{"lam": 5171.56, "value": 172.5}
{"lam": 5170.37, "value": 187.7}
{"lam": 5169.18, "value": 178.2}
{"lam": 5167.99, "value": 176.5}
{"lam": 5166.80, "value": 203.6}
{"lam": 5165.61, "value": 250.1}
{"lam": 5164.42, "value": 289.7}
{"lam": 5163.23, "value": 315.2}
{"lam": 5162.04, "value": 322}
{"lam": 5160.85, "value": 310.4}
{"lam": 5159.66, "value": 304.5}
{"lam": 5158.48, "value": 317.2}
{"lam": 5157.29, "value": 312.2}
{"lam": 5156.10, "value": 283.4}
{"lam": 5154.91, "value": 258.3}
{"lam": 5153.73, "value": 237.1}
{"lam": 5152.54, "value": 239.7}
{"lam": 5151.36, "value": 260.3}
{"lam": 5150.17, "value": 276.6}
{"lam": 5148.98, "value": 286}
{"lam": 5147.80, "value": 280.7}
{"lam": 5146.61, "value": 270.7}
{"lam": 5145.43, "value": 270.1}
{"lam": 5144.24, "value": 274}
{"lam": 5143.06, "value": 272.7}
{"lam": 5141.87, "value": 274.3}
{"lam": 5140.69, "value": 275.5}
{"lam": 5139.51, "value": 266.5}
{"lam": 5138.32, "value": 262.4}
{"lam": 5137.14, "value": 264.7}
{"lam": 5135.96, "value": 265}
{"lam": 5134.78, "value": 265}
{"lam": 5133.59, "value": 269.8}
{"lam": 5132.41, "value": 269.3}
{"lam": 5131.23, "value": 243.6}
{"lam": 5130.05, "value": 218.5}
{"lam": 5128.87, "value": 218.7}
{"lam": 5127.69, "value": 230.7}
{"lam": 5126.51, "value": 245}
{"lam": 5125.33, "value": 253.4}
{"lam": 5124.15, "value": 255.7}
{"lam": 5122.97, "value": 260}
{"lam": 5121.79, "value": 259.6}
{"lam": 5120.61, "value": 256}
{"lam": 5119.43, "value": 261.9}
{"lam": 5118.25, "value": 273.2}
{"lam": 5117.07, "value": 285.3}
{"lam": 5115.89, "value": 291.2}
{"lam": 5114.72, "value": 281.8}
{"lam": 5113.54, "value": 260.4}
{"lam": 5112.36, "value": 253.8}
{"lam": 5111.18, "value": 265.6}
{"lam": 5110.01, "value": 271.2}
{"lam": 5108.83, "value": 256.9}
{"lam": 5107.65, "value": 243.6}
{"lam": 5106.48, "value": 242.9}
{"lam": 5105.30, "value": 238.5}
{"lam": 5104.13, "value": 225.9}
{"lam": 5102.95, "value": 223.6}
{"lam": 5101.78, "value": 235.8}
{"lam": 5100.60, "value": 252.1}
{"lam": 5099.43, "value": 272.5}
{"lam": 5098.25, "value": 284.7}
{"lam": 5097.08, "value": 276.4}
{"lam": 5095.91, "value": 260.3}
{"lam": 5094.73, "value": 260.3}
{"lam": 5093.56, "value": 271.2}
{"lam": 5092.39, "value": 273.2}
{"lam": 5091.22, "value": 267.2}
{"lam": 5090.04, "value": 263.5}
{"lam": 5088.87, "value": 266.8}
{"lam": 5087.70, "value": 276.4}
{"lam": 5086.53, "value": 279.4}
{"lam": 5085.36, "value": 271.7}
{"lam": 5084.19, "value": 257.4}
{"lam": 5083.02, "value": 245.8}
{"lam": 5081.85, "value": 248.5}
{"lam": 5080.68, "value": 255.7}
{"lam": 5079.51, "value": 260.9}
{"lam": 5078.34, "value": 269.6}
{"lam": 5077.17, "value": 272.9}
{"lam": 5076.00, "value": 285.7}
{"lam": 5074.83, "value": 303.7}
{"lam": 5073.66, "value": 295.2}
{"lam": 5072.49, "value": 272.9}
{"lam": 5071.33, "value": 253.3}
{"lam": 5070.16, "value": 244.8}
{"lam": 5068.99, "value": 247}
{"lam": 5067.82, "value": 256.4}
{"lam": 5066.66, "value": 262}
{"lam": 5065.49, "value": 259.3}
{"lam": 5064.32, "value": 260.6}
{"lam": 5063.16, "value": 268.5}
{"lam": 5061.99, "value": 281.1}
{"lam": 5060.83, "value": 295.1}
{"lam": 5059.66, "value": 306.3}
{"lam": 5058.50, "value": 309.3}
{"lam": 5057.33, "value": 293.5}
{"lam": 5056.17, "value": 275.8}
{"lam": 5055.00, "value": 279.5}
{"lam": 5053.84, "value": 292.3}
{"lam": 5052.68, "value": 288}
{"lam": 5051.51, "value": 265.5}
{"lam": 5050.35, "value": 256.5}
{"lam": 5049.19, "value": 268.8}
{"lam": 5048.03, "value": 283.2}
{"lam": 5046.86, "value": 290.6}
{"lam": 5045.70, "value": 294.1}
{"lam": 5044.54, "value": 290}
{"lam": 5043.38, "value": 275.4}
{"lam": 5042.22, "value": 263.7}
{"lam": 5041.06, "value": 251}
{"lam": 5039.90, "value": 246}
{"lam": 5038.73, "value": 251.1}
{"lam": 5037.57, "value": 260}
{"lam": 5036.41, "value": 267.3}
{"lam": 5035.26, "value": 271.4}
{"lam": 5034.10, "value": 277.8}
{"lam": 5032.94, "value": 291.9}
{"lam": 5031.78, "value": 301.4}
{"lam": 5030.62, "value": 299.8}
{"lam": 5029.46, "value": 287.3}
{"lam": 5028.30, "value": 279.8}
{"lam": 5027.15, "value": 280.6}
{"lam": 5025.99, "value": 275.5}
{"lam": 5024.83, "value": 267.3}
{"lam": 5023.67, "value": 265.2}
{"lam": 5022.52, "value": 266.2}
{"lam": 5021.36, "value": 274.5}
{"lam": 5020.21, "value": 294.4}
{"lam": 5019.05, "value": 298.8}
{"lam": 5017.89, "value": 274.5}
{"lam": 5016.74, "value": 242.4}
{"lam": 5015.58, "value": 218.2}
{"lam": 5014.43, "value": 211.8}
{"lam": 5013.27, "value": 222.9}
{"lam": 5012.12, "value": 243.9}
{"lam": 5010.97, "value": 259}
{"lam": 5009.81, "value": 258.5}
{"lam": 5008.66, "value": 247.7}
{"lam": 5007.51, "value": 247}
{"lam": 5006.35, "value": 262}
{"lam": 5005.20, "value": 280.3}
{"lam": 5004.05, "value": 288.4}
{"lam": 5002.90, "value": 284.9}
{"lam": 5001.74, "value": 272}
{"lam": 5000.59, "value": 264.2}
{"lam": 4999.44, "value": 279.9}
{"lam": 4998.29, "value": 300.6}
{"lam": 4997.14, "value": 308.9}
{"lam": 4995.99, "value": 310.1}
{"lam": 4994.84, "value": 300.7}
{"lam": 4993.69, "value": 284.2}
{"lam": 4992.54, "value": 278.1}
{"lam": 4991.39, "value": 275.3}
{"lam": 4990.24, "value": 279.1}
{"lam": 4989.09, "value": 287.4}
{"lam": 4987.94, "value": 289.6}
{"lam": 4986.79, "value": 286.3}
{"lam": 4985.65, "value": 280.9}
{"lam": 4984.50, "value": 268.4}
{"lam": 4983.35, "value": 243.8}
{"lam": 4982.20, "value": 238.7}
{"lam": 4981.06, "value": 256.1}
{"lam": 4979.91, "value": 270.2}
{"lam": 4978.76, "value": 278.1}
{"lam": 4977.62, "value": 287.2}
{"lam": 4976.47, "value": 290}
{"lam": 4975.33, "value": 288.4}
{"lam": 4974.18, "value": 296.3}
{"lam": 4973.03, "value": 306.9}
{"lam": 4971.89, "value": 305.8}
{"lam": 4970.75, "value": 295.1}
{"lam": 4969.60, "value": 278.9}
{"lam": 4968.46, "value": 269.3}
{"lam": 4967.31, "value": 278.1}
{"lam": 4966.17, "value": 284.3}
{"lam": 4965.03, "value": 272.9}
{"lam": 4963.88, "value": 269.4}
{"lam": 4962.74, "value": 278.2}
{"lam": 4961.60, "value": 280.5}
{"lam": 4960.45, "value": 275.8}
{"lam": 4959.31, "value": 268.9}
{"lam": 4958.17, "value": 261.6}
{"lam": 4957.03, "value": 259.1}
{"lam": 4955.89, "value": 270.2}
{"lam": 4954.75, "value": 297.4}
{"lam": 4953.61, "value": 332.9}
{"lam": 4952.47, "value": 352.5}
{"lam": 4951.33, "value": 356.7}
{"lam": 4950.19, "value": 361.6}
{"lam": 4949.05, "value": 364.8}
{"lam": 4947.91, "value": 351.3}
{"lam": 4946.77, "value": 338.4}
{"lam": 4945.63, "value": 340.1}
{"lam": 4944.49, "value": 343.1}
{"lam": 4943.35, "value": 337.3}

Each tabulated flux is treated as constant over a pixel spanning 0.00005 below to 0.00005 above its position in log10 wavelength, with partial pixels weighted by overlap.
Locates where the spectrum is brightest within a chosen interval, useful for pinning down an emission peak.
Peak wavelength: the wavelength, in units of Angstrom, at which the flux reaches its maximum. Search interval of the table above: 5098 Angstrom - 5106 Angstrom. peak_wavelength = 5098.25 Angstrom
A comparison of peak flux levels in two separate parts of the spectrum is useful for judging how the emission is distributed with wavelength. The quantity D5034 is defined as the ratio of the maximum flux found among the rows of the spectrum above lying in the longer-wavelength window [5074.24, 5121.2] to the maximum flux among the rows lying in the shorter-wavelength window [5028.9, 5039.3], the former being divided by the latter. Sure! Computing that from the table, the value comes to 1.01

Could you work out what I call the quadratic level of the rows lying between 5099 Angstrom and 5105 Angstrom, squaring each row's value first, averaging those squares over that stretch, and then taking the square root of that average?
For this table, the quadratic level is 243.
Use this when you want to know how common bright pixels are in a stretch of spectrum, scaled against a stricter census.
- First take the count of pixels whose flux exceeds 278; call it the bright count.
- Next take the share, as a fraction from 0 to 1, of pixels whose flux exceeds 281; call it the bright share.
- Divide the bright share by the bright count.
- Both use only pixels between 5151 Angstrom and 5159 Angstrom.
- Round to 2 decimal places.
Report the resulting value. 0.14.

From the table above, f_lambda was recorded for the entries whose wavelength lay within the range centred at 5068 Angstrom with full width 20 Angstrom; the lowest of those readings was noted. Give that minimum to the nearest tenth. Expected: 244.8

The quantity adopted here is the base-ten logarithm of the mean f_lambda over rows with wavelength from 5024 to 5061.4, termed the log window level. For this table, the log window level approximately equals 2.45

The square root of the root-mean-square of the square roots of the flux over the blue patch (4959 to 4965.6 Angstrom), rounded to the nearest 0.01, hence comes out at 4.07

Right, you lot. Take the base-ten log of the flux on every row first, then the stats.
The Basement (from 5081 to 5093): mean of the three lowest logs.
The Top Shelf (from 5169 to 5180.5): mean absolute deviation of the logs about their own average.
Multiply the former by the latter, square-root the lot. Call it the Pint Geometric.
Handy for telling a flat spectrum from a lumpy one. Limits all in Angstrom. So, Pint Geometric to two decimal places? 0.33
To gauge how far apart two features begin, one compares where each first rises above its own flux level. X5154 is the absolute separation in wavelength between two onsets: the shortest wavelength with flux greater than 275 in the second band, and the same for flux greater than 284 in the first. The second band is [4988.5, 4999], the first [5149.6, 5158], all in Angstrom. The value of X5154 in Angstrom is 168.2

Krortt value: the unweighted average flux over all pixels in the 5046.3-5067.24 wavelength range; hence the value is 280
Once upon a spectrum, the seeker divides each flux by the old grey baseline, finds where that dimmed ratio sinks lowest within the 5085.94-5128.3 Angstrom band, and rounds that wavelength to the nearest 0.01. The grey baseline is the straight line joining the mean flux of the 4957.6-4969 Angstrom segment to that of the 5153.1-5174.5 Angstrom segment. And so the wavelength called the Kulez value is 5102.95 Angstrom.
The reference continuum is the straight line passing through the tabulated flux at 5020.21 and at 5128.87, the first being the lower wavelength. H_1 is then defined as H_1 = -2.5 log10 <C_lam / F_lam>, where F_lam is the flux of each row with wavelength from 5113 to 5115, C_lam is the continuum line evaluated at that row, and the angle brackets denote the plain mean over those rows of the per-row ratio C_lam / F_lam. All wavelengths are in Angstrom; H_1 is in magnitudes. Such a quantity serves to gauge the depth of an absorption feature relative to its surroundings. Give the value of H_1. 0.18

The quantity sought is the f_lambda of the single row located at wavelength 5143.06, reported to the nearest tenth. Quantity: 272.7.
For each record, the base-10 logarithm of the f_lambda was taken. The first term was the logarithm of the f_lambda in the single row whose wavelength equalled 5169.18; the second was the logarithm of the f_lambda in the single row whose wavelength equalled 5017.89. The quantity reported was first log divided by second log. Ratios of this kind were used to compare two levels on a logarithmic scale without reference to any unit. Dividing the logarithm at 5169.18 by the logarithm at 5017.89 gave 0.92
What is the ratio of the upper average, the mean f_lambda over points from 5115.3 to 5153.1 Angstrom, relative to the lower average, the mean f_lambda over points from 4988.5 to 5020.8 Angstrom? 0.970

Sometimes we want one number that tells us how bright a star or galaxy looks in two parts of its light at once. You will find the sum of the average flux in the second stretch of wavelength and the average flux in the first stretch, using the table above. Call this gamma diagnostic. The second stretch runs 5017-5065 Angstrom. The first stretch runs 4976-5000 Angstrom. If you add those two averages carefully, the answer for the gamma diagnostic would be 559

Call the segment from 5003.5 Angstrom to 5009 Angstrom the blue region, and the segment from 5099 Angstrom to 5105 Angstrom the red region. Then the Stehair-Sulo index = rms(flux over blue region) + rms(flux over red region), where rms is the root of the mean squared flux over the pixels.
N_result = 508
